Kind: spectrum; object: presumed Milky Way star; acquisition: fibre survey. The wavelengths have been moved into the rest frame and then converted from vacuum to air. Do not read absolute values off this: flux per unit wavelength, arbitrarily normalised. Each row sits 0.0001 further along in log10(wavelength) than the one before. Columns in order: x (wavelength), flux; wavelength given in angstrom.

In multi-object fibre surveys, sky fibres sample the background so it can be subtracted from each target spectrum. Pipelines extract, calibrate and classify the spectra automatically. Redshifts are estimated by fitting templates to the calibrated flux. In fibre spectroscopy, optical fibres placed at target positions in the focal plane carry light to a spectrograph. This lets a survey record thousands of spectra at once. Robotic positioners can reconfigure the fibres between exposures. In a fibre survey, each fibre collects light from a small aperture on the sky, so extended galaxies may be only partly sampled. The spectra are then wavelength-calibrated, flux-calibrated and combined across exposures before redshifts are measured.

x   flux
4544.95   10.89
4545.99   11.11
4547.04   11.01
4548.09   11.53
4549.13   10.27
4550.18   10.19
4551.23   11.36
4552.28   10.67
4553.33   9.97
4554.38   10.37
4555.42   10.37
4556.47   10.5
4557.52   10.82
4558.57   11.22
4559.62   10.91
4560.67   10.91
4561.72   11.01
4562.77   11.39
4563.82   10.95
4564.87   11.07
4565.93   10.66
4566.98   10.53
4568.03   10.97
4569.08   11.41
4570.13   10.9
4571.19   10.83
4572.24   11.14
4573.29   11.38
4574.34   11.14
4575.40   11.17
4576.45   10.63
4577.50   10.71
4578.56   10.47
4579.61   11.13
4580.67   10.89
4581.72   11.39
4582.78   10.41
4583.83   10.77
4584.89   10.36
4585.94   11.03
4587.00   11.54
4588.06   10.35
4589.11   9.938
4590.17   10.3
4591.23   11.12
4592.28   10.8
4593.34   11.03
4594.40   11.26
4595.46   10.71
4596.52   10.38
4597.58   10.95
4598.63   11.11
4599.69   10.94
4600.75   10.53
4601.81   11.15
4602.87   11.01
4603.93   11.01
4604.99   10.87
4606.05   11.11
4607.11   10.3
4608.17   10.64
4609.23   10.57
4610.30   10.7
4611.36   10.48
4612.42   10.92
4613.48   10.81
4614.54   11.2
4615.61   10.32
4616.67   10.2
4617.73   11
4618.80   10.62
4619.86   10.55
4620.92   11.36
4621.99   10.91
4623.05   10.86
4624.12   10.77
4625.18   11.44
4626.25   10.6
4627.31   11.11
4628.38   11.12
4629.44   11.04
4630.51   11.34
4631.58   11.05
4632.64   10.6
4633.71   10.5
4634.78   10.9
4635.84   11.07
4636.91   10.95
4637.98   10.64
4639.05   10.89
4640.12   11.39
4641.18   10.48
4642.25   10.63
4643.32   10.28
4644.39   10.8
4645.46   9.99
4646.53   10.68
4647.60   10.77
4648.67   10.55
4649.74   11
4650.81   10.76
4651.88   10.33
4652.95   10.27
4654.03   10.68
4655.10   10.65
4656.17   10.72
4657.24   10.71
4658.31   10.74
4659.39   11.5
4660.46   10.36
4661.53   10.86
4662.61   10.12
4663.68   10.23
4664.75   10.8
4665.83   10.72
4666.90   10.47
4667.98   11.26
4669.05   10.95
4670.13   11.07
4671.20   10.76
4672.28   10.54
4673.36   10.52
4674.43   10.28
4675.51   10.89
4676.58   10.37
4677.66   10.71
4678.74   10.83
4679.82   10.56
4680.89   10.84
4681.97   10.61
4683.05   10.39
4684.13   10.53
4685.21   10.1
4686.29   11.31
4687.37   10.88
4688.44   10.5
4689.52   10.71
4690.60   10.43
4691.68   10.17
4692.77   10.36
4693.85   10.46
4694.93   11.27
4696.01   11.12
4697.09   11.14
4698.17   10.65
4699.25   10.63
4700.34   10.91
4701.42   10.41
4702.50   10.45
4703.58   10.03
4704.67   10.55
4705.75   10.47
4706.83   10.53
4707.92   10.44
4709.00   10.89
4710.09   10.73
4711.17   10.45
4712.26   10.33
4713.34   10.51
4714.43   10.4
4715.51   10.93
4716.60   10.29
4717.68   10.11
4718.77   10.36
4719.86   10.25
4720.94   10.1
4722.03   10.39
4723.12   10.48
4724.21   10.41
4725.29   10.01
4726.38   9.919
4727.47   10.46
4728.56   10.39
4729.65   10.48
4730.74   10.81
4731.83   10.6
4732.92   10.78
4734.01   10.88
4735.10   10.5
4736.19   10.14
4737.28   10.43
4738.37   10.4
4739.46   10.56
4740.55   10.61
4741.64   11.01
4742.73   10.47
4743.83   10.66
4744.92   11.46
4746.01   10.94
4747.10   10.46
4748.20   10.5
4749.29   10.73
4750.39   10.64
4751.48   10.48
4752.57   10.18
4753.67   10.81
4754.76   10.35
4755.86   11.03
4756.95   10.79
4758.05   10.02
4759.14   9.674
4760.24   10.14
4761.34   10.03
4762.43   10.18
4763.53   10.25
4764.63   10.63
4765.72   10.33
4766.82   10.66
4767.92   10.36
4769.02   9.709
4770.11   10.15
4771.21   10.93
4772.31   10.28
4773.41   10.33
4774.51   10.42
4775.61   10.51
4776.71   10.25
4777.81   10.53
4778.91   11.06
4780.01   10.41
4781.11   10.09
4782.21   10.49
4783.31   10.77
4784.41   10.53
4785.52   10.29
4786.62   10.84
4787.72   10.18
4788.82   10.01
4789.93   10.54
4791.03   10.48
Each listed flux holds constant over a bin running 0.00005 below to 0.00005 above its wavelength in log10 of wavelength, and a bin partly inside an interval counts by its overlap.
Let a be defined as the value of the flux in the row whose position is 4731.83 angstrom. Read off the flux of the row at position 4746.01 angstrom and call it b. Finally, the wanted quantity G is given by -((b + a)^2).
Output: -464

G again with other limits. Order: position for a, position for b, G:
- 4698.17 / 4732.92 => -459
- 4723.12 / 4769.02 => -408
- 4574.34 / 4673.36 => -469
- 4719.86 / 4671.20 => -441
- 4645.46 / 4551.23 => -456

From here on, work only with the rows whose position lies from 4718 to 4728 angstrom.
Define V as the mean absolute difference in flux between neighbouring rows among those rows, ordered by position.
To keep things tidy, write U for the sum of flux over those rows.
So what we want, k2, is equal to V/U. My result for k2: 0.0024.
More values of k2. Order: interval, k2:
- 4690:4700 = 0.0026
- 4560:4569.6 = 0.0031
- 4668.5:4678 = 0.0031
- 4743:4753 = 0.0034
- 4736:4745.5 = 0.0032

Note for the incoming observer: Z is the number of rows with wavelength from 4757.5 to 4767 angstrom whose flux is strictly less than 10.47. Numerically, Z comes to 7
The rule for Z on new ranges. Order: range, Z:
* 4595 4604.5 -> 1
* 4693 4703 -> 3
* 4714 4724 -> 7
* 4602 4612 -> 1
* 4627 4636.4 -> 0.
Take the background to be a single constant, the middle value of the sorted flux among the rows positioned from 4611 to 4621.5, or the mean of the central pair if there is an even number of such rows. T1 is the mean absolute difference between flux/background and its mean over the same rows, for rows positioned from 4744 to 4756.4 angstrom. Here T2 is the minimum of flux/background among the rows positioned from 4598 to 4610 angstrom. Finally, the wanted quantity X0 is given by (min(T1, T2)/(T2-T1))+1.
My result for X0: 1.03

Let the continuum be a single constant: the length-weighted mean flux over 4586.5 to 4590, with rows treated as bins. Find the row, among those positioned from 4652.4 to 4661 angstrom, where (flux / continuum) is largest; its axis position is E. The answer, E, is 4659.39 angstrom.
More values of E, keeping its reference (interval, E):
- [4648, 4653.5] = 4649.74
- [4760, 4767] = 4766.82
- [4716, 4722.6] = 4722.03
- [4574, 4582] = 4581.72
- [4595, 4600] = 4598.63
